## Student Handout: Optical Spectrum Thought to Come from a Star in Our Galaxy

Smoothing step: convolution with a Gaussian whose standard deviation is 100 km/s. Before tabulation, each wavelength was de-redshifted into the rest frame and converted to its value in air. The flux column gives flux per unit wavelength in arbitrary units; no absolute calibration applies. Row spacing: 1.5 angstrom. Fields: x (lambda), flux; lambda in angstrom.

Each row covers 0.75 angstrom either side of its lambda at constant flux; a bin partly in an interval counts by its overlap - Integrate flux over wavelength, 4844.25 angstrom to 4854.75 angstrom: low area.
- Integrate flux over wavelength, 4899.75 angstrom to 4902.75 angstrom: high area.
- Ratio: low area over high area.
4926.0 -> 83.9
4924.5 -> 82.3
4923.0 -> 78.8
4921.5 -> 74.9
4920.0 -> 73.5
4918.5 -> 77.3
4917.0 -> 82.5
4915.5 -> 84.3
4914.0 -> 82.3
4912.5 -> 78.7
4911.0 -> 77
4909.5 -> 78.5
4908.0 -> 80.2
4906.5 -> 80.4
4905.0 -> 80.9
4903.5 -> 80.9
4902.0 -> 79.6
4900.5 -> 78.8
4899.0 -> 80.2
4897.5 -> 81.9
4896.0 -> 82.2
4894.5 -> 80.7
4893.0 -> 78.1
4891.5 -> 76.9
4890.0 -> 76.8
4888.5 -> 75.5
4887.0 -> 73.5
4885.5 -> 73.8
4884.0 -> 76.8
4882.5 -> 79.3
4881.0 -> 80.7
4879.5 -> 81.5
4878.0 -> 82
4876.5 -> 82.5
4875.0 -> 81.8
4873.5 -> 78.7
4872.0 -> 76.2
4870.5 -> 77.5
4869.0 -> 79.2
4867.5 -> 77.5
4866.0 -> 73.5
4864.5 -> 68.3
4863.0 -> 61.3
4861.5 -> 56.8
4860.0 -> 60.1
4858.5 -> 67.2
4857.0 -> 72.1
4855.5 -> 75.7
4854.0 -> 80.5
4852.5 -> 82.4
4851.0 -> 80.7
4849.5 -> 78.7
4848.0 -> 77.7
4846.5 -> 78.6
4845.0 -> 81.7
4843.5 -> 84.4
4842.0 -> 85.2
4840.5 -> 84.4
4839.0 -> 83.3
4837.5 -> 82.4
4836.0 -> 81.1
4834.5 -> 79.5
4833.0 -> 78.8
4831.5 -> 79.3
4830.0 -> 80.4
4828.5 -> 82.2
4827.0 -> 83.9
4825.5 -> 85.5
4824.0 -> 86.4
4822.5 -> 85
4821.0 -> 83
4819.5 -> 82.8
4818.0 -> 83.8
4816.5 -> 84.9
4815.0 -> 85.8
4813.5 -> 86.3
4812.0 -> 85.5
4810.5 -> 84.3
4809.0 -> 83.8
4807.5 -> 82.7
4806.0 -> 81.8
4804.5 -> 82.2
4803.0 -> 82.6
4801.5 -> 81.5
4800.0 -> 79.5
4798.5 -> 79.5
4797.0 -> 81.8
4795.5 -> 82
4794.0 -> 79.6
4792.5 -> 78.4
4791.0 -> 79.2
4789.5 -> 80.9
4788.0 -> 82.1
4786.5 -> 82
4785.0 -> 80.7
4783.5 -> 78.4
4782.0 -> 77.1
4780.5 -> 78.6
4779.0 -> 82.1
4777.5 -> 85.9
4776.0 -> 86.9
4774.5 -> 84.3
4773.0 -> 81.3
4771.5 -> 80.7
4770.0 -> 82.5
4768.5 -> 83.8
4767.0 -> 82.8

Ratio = 3.54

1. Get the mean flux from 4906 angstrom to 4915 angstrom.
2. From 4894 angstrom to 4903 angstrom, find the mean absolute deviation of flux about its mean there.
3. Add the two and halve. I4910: 40.3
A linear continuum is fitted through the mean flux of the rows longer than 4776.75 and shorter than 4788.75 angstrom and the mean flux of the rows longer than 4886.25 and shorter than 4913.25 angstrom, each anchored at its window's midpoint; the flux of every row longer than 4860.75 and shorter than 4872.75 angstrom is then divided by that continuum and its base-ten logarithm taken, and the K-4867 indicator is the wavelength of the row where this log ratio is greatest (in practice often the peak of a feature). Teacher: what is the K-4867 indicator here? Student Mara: 4869.0 angstrom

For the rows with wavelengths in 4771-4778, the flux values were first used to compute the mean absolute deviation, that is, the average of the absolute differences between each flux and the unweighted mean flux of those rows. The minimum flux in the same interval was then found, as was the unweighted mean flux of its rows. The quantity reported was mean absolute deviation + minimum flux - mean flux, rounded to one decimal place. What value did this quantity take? -0.9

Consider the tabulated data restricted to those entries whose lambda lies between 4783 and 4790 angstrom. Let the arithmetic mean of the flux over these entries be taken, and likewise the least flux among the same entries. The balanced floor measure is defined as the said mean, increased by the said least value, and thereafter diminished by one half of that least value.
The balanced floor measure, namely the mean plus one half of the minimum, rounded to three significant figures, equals 120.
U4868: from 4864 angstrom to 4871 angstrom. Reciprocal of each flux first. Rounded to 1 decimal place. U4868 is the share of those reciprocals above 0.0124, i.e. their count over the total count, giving 1.0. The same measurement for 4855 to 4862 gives 1.0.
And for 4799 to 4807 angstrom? 0.2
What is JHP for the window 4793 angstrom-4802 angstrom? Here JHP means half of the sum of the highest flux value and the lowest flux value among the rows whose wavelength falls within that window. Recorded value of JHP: 81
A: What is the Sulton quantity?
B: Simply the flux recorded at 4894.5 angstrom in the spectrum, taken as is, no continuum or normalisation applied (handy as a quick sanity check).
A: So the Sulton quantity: 80.7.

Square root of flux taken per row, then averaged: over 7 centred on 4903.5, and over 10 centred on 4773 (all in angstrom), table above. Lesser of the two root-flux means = 8.95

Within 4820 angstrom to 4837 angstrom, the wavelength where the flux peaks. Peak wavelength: 4824.0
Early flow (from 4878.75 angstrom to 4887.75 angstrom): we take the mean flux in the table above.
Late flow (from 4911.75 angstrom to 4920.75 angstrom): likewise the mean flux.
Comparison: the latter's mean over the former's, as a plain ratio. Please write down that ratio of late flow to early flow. 1.028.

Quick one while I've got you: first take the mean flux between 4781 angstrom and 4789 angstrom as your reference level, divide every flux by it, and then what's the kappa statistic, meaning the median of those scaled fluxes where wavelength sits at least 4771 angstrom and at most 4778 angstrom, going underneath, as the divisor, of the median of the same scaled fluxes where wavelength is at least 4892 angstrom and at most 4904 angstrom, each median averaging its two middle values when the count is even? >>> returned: 0.95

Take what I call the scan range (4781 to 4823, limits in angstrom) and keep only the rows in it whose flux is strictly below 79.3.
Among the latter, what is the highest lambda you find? 4792.5 angstrom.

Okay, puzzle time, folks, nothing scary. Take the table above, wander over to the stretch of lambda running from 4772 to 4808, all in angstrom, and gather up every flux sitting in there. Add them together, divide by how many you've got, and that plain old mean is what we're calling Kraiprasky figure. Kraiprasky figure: 81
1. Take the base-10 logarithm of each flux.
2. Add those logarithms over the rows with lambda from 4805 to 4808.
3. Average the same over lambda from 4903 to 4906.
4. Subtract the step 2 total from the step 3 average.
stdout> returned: -1.92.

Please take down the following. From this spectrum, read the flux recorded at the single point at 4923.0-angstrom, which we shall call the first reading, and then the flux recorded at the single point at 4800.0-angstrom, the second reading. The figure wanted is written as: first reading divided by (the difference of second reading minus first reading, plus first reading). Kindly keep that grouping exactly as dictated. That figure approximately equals 0.99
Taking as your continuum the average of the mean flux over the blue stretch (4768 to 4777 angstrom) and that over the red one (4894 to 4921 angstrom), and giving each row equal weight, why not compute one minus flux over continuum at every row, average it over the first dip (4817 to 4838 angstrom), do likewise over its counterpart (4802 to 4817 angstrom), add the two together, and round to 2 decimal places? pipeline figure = -0.04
